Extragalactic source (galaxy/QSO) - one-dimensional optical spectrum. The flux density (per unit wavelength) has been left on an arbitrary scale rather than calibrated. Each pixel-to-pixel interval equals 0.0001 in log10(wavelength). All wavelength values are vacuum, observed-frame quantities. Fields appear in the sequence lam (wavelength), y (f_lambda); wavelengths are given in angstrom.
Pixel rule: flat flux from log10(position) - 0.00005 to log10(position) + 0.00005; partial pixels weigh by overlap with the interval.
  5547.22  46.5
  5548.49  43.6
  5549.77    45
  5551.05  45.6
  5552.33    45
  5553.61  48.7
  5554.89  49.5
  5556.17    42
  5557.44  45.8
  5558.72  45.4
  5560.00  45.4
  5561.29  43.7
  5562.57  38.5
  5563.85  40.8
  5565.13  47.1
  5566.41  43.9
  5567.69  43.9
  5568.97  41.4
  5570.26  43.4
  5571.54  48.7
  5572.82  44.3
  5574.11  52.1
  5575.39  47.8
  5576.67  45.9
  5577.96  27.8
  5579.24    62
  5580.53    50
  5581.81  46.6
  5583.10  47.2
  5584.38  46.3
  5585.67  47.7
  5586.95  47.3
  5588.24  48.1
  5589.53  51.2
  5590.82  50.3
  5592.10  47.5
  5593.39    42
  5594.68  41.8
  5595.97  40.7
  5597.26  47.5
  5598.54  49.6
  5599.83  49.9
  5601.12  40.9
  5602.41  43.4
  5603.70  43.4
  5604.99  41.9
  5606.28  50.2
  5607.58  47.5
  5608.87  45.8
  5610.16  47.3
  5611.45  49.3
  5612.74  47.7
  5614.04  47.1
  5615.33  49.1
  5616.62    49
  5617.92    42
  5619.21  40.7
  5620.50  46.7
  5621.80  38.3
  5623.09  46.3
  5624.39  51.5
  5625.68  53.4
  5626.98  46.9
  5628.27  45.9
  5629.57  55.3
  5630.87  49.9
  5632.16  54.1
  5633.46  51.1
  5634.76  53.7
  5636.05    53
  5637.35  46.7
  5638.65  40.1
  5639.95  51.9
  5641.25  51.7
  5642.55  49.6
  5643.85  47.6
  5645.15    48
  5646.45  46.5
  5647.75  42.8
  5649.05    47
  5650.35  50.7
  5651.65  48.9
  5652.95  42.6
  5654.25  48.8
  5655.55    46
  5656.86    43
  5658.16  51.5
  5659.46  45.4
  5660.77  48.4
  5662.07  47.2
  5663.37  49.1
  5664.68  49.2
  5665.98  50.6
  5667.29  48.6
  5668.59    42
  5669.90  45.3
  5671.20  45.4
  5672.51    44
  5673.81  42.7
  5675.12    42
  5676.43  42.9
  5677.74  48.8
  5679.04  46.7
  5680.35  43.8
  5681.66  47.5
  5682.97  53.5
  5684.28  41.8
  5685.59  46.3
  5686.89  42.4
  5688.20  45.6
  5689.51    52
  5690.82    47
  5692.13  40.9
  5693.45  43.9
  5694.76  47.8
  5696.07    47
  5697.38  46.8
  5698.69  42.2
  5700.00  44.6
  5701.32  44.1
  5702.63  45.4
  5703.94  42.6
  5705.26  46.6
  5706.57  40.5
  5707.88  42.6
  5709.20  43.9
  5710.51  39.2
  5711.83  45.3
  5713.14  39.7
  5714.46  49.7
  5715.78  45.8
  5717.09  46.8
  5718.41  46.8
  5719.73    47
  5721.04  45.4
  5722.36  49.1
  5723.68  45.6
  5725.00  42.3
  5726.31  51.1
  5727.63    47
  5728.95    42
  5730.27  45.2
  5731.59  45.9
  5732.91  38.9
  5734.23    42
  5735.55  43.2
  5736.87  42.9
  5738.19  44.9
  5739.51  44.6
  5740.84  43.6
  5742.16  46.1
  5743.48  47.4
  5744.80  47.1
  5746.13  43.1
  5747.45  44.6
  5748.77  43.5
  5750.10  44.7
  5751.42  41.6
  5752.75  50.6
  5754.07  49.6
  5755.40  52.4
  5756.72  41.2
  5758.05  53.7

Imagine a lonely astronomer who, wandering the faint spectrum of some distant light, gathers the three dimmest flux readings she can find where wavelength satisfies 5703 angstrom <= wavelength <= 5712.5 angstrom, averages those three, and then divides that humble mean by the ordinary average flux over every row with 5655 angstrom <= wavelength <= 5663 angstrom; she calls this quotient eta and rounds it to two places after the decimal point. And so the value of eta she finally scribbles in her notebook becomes 0.87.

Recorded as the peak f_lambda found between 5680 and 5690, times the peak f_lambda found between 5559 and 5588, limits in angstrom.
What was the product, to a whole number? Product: 3317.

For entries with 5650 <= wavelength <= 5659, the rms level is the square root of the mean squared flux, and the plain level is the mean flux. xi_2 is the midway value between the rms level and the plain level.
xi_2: 47.4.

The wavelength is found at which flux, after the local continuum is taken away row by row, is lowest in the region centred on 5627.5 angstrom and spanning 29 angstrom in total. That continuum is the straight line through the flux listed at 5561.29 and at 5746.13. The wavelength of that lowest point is 5621.80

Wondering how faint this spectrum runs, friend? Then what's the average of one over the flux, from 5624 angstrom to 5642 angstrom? 0.0200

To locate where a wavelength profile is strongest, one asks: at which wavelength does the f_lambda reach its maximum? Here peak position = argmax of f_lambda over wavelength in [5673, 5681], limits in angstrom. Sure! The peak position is 5677.74 angstrom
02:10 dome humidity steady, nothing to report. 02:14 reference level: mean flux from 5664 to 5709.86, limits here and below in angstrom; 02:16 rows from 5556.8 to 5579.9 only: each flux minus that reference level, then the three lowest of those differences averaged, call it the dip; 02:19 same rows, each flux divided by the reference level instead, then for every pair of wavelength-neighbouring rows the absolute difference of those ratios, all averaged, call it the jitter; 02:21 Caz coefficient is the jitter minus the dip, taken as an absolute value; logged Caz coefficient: 10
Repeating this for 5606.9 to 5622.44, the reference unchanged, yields 5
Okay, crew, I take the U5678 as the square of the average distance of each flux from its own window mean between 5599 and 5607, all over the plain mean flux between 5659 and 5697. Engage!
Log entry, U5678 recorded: 0.25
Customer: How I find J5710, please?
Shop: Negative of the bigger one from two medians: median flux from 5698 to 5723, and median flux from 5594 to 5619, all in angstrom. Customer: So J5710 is -47.3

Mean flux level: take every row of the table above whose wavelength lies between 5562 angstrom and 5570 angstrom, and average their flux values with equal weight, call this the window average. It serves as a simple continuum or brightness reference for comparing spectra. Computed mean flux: 43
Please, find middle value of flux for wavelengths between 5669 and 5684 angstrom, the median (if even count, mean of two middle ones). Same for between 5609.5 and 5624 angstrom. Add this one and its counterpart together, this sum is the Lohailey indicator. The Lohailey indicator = 92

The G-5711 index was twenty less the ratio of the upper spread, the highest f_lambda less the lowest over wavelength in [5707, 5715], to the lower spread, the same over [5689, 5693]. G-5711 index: 19.05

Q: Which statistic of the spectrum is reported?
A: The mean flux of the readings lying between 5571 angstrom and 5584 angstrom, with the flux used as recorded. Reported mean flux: 47.2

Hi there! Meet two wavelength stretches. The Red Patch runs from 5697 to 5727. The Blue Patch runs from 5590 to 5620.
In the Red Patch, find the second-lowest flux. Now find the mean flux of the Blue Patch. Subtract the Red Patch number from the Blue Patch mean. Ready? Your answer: 6.2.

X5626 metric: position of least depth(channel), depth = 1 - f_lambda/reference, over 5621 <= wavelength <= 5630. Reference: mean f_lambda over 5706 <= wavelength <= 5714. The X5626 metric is 5629.57 angstrom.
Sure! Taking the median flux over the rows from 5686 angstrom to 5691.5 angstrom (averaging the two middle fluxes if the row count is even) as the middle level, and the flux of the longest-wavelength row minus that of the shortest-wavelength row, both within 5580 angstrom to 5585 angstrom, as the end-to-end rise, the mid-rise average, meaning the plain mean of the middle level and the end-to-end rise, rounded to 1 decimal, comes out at 21.3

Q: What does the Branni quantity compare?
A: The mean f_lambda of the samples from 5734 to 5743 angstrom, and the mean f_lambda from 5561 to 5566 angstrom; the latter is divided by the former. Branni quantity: 0.97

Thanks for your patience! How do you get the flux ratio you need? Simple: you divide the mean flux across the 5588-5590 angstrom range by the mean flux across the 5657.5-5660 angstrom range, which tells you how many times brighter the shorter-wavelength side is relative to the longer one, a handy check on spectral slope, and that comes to 1.02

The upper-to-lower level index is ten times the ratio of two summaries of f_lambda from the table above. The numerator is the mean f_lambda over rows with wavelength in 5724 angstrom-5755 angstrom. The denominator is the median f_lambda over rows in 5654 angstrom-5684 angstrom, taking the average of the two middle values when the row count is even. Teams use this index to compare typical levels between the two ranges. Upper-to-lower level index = 9.6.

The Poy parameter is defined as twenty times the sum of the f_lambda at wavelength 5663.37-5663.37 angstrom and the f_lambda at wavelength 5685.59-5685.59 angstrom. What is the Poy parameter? 1908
